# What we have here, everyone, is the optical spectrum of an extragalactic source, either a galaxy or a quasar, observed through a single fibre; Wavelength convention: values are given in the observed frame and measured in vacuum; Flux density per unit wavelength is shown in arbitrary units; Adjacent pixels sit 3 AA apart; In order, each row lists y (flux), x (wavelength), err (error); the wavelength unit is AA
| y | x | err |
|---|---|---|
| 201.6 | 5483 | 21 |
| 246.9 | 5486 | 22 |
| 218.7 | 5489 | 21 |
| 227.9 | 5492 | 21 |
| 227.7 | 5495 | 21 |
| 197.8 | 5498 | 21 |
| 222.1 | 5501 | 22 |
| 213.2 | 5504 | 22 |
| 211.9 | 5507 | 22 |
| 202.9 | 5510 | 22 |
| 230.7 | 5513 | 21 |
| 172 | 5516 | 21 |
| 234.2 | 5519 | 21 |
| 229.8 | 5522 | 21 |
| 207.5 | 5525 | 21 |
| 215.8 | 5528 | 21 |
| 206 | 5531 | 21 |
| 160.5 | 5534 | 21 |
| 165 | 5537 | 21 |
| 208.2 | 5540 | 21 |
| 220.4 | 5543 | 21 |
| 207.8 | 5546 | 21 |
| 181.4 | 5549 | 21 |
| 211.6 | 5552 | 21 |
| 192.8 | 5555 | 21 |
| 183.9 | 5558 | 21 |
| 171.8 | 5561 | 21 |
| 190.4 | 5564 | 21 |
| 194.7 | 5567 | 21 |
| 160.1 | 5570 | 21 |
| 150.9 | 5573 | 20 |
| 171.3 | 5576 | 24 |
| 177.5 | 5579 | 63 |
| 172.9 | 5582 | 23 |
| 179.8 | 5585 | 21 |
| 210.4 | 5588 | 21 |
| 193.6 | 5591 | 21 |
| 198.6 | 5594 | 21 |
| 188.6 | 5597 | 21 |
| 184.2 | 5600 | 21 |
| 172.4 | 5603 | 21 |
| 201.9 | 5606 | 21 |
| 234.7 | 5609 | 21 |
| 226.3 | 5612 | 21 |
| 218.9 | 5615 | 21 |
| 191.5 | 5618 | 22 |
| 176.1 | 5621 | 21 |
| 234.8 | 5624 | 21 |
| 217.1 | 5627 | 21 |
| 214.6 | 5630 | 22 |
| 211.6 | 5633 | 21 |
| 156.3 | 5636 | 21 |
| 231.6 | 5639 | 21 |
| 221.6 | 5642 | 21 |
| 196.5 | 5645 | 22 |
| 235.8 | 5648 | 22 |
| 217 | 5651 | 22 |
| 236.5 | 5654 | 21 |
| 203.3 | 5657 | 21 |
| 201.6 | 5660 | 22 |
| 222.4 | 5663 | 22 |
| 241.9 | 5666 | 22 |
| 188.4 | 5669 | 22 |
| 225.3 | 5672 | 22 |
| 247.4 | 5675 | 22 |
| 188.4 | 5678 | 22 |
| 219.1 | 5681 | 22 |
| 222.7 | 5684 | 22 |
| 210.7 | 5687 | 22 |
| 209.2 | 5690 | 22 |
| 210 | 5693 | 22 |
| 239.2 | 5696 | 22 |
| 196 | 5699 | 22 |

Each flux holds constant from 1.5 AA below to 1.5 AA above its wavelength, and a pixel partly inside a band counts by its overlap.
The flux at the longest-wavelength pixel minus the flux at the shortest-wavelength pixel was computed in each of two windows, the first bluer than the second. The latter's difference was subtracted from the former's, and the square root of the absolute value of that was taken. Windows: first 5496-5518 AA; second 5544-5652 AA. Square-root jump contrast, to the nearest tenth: 5.9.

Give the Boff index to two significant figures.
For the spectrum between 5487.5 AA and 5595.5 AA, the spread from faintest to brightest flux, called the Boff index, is 83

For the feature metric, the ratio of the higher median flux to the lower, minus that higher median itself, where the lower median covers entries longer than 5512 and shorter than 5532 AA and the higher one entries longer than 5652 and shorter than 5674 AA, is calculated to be -221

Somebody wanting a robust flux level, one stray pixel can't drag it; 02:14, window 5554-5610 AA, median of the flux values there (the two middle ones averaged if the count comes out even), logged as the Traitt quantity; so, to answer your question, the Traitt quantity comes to 184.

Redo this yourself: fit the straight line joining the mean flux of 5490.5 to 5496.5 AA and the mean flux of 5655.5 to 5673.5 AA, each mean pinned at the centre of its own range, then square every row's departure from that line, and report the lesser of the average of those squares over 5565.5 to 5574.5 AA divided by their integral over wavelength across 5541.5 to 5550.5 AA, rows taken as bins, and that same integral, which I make 0.5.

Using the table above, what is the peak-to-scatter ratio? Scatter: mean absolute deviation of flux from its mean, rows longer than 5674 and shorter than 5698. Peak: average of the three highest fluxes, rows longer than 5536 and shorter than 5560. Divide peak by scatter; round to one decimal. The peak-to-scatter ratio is 15.5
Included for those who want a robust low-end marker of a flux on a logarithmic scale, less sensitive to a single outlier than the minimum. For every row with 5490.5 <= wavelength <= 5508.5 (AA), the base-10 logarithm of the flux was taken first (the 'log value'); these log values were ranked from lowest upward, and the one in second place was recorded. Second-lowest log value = 2.33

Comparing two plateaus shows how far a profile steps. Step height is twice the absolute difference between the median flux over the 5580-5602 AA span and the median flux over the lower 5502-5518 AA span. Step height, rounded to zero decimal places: 47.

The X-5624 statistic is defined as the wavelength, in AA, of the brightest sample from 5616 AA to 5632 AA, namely 5624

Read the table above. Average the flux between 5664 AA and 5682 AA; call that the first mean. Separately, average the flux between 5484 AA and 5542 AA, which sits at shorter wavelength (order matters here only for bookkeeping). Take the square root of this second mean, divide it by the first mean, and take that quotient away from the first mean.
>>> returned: 218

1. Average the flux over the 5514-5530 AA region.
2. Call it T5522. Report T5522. 212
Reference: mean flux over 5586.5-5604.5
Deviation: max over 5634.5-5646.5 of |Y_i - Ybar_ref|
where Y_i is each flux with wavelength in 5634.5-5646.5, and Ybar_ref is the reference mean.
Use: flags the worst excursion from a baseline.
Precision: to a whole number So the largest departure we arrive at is 40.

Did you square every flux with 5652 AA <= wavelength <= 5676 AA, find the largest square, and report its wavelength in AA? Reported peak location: 5675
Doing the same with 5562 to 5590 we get 5588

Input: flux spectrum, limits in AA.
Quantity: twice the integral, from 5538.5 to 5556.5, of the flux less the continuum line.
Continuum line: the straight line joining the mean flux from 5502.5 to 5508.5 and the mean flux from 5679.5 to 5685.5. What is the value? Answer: -390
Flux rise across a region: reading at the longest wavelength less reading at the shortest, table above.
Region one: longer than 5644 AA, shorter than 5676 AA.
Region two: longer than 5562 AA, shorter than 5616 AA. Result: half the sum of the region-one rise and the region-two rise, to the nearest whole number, 40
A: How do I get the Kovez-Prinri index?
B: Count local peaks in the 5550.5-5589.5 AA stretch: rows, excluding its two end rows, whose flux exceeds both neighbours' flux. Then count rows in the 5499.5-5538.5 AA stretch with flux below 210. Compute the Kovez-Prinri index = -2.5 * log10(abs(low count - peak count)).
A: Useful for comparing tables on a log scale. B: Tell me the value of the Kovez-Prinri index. -1.5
